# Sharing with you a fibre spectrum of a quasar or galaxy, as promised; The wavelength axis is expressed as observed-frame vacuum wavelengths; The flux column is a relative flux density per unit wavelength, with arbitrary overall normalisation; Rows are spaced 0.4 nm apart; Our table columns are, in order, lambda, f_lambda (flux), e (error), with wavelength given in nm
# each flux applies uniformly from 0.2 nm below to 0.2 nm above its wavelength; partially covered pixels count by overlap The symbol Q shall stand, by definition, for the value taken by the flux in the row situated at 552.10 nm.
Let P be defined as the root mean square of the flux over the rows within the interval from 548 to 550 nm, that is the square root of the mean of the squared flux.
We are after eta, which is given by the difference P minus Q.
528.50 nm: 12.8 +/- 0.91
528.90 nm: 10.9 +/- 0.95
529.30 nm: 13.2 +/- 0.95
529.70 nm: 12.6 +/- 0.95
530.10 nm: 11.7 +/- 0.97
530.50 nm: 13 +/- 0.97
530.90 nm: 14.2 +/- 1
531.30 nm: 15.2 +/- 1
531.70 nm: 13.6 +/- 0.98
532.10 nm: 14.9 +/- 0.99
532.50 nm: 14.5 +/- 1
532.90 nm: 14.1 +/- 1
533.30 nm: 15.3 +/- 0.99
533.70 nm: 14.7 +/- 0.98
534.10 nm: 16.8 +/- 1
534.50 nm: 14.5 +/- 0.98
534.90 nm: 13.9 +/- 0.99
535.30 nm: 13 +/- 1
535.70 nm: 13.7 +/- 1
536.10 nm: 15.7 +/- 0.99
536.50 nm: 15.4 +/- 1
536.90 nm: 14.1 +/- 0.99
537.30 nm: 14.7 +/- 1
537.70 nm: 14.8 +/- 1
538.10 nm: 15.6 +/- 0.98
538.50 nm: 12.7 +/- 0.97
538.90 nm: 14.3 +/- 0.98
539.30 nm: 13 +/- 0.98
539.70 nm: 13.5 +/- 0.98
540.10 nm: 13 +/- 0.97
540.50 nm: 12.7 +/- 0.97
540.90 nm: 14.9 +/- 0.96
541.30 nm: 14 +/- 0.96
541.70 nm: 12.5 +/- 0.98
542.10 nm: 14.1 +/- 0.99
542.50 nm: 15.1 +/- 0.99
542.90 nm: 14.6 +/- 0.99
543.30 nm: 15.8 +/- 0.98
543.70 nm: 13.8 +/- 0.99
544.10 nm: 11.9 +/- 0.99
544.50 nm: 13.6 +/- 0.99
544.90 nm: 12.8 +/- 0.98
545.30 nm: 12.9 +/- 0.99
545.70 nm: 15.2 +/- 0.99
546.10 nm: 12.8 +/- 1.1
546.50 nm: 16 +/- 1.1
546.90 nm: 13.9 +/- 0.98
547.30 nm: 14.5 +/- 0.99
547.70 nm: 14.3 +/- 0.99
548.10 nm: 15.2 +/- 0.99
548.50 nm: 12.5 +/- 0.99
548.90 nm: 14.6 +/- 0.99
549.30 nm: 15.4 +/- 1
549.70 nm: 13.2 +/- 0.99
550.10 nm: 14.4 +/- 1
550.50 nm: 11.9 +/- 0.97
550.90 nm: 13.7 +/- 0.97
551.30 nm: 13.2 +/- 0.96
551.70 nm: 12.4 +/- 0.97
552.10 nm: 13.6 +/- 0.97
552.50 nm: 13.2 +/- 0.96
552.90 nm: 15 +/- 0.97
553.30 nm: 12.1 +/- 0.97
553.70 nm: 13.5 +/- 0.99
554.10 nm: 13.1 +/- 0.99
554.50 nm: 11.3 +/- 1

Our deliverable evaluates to 0.6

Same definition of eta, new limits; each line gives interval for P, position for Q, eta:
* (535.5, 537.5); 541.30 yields 0.7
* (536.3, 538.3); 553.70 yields 1.4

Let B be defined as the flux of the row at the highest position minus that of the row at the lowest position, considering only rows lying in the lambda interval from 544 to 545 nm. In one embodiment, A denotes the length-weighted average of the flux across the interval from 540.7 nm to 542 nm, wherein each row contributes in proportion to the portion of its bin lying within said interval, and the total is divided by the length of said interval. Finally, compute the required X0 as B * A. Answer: 12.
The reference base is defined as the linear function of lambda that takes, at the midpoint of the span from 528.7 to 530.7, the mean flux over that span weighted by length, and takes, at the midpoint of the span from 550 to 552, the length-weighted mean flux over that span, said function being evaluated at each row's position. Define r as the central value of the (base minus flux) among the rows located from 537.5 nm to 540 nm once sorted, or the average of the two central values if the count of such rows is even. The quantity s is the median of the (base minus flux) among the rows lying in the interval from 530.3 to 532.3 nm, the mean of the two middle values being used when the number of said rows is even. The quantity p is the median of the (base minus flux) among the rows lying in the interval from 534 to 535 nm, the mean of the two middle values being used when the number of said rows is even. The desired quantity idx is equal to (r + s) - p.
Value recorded -1.1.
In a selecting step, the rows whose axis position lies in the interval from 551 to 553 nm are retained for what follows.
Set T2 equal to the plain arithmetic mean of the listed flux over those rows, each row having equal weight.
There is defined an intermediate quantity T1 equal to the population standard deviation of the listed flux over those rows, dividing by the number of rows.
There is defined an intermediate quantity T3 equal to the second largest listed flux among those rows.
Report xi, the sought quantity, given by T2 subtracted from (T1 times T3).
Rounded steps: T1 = 0.85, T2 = 13.5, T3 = 13.6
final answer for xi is -1.9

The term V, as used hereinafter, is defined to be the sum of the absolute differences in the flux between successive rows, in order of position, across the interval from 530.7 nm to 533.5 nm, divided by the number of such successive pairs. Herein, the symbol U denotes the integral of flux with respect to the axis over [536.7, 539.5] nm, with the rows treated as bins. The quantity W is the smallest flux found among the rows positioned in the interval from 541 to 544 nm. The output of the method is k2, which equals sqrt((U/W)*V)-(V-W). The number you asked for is 13.3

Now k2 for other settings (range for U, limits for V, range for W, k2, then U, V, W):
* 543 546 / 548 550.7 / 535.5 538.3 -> 14.2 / 41.1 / 1.92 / 13.7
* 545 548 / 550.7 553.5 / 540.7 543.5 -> 13.3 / 42.6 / 1.27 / 12.5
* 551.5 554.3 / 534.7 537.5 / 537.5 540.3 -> 13.4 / 37.2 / 0.97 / 12.7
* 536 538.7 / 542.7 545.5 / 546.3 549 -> 13.2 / 39.6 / 1.28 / 12.5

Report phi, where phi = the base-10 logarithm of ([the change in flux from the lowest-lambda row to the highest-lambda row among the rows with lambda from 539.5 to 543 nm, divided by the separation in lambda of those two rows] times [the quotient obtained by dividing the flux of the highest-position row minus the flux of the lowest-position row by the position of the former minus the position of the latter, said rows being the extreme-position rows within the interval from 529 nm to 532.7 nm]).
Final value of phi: -0.9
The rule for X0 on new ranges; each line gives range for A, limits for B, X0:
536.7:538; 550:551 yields -10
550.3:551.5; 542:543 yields 6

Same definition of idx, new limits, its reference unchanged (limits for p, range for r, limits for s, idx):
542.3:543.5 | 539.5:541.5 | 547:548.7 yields 0.0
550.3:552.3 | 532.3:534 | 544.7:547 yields -2.6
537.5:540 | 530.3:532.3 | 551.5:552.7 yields -0.7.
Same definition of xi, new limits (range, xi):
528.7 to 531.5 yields 6.1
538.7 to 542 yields -2.2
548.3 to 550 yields 2.7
